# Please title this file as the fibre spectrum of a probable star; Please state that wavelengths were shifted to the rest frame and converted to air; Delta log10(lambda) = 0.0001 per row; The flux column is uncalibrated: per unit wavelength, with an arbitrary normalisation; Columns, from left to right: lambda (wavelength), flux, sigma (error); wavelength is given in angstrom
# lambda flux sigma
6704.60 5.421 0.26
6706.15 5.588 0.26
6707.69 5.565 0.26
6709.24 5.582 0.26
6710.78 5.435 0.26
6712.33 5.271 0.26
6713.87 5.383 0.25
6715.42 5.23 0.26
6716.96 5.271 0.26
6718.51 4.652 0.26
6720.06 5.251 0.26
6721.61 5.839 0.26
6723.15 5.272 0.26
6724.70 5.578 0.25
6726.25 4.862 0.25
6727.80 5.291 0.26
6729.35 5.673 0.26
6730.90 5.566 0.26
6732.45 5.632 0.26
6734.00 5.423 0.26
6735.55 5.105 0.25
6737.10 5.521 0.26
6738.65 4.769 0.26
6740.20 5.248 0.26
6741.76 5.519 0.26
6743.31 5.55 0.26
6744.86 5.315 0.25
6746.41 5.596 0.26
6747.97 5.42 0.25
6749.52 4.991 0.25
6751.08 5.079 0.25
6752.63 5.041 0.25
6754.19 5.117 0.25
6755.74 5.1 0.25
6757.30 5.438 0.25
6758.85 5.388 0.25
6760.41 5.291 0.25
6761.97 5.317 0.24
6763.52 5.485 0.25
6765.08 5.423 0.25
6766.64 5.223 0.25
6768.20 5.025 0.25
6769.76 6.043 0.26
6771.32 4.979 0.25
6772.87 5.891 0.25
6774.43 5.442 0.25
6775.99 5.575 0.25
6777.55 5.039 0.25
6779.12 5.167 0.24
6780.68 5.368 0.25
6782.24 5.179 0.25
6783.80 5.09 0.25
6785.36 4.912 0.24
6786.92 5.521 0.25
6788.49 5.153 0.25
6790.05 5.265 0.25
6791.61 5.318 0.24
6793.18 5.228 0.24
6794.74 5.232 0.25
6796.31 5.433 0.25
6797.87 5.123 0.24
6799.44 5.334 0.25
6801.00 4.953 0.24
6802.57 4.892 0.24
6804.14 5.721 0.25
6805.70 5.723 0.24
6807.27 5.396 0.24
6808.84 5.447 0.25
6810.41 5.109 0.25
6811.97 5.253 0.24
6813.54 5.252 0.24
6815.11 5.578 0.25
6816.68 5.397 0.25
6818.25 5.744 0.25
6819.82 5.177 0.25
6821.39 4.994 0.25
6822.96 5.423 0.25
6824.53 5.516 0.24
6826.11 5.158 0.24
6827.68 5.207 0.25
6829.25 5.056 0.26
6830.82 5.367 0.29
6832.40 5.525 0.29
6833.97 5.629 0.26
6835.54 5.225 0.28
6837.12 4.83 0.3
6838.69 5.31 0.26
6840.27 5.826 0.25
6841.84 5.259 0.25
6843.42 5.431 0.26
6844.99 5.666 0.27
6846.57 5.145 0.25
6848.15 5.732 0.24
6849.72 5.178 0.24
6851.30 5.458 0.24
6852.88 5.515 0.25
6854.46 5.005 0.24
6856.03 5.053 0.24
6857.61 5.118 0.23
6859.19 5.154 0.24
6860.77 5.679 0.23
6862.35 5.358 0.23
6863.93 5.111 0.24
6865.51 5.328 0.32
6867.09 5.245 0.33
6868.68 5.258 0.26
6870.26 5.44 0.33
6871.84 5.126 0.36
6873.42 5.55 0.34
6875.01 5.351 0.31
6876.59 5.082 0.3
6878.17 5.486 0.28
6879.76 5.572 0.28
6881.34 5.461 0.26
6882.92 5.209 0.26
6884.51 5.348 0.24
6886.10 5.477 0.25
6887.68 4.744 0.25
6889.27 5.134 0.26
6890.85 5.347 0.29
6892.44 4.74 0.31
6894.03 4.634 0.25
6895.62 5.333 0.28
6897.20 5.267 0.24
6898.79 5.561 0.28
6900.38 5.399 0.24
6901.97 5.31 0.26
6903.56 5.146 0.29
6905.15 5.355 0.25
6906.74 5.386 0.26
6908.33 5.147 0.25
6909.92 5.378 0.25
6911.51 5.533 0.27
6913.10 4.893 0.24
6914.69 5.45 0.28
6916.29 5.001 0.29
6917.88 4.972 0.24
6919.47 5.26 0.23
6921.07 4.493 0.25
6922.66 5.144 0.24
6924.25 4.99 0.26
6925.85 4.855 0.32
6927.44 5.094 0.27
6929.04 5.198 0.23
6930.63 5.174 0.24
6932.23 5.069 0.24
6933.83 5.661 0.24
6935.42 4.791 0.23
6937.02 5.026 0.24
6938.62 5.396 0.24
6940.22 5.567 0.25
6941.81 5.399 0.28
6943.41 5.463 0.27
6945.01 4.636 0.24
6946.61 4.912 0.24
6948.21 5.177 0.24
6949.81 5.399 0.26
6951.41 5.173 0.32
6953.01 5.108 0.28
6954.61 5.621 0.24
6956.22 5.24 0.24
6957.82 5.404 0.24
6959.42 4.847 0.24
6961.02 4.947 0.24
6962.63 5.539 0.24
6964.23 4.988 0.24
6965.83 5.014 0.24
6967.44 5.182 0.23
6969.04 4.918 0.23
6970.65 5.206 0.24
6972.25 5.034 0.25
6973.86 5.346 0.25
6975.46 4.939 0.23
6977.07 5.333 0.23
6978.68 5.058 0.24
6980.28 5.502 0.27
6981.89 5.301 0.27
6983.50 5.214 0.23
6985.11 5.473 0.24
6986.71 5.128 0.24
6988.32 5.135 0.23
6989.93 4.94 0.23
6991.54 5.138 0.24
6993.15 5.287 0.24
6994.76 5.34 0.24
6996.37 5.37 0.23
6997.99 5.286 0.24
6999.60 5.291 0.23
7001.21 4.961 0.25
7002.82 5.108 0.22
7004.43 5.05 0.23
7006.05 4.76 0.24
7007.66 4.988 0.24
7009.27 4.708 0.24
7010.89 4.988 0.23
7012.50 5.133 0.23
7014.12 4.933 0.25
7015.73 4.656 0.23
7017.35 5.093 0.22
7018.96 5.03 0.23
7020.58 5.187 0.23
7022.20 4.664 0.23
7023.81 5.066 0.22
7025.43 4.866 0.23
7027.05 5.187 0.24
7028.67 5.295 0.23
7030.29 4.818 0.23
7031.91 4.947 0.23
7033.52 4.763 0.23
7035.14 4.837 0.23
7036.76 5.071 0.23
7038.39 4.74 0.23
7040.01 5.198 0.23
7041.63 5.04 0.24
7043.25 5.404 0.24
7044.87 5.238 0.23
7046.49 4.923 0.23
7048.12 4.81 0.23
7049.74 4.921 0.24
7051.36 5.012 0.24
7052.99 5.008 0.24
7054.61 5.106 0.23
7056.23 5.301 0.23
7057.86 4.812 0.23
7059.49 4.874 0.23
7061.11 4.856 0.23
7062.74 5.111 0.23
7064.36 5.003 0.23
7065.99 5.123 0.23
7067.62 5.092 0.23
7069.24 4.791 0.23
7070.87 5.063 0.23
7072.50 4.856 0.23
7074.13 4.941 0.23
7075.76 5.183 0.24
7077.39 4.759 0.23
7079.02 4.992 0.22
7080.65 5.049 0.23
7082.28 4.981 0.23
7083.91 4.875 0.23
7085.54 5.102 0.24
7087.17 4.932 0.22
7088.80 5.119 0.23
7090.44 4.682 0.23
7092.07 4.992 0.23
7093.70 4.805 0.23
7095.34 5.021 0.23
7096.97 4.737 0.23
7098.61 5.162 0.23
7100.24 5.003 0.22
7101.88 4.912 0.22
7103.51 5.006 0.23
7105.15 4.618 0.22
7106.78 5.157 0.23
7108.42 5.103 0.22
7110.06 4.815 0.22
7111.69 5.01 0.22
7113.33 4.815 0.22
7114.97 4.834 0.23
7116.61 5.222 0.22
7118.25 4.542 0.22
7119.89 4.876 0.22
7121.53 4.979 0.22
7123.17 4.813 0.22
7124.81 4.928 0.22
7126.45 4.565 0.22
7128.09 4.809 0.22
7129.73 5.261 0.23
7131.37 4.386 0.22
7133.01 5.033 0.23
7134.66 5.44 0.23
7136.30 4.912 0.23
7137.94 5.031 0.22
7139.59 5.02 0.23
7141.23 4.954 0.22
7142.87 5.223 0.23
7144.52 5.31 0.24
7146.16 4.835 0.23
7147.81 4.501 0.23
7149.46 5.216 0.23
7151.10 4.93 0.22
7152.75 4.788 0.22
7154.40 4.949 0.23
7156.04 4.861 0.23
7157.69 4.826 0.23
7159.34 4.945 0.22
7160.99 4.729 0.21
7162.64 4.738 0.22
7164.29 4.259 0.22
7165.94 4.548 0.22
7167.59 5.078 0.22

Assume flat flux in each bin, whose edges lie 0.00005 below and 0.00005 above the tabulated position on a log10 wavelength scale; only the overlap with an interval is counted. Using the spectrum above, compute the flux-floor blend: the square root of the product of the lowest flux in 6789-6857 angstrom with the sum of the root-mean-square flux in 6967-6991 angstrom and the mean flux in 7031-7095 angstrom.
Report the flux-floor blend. 7.01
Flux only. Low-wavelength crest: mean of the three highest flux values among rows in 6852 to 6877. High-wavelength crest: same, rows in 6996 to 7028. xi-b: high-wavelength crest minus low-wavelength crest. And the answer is -0.27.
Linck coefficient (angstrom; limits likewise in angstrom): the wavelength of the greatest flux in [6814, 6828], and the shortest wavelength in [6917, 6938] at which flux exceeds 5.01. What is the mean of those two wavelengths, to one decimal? 6868.9 angstrom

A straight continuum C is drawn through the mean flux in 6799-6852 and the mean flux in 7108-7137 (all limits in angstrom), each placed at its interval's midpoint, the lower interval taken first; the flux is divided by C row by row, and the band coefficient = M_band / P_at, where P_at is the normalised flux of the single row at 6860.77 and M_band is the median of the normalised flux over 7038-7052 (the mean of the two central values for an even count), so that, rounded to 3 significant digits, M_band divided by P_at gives 0.933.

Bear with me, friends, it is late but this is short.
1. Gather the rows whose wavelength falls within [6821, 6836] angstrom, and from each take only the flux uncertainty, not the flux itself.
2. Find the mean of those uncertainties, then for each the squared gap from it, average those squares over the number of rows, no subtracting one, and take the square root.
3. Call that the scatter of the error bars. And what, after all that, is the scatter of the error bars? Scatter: 0.018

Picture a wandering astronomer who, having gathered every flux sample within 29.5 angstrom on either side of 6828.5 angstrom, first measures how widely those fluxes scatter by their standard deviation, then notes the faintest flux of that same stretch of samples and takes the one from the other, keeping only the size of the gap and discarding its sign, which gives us 4.57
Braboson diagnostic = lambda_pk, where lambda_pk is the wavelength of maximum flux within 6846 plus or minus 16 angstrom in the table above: 6840.27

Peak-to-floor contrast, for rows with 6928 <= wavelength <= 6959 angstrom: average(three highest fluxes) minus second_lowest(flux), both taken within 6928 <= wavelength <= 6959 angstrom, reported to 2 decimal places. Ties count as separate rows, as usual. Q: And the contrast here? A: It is 0.83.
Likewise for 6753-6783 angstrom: 0.81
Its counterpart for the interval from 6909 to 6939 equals 0.76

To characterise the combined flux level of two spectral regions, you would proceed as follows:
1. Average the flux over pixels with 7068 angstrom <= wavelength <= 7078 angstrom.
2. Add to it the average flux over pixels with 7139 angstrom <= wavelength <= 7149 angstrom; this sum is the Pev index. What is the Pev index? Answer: 9.9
